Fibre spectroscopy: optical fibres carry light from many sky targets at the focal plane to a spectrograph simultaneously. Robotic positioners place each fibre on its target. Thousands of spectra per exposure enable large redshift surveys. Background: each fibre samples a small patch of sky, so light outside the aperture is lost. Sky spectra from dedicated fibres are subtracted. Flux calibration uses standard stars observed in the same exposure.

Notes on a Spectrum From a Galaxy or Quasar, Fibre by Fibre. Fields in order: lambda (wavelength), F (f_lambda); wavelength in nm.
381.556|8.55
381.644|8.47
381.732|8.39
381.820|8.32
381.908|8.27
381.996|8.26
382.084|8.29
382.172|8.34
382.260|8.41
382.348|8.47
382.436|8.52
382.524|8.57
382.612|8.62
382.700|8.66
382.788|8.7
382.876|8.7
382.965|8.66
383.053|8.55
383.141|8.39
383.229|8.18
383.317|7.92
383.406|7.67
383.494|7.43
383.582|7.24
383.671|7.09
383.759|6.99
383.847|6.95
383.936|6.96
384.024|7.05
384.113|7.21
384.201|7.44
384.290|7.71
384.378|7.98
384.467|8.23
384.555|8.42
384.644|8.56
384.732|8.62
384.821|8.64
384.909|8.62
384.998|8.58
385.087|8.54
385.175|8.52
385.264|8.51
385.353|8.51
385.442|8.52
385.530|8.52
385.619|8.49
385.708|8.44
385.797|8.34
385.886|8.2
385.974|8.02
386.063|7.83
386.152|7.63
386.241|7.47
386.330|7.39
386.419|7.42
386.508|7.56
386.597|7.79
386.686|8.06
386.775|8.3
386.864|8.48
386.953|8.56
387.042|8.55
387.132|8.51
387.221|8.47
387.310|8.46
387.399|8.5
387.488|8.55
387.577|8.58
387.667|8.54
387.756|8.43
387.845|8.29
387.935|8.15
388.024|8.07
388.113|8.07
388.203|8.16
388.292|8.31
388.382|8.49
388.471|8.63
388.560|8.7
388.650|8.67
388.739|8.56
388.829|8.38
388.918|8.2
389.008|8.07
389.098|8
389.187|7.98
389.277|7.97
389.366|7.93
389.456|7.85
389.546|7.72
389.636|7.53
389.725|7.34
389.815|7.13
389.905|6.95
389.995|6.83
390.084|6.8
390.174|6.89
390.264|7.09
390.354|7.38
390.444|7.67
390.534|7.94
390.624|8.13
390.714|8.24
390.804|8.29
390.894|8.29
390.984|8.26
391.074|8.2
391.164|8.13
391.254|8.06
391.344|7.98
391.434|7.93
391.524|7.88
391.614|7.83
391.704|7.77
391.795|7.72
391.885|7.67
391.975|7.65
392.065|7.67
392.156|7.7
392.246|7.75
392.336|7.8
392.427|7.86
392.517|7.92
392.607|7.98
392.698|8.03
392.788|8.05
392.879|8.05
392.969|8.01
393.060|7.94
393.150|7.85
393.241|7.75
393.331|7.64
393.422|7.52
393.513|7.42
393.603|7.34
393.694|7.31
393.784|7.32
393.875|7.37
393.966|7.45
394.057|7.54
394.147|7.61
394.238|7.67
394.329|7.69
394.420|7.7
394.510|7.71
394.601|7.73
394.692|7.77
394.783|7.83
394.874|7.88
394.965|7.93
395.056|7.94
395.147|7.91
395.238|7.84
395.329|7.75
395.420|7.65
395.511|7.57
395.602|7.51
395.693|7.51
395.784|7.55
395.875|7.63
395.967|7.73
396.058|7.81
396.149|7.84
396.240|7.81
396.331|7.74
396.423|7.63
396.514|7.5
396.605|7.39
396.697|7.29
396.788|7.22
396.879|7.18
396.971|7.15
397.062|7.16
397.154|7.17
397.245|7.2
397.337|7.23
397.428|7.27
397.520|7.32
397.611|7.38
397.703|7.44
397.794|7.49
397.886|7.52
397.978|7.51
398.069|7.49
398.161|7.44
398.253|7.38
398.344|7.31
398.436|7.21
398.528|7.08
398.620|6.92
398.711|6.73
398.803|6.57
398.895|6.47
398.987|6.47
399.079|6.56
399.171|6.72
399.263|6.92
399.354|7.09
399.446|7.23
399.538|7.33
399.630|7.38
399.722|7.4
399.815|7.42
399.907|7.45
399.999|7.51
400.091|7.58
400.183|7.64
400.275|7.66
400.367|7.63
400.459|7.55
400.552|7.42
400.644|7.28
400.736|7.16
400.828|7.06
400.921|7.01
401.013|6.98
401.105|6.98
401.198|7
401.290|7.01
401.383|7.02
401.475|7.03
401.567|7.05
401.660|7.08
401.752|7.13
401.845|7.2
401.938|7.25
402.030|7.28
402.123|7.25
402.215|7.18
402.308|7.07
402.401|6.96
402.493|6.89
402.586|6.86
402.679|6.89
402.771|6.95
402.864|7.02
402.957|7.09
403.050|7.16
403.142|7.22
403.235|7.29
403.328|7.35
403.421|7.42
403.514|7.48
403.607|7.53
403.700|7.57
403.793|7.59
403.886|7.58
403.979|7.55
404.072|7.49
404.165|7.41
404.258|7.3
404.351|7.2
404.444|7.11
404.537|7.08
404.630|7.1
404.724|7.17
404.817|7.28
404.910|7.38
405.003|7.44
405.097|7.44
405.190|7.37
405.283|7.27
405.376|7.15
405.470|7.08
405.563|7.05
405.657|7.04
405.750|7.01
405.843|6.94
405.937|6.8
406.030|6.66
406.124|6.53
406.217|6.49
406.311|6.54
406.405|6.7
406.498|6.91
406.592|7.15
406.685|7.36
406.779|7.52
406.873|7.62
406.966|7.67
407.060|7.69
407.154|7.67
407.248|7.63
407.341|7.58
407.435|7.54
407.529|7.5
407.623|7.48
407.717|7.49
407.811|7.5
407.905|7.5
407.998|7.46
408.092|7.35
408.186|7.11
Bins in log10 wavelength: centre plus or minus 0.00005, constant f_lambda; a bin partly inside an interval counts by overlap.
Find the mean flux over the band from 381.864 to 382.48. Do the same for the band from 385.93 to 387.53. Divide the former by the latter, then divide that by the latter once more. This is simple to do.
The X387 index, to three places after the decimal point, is 0.128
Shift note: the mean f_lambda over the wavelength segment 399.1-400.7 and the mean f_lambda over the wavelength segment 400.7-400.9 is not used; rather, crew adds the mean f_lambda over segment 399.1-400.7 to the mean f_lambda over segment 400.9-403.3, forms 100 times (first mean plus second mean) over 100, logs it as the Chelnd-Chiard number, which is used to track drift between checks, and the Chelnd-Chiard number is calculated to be 14.4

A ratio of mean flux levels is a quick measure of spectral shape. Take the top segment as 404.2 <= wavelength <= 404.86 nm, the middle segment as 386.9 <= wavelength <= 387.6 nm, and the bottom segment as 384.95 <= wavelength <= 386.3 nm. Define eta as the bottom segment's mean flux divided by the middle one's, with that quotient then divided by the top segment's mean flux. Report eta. 0.135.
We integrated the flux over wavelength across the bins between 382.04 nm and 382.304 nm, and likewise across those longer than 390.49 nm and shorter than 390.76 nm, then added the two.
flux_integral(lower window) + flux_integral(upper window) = 4.39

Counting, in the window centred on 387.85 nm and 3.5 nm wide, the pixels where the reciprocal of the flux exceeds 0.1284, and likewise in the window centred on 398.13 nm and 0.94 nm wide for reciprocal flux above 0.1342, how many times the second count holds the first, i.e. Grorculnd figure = 1.00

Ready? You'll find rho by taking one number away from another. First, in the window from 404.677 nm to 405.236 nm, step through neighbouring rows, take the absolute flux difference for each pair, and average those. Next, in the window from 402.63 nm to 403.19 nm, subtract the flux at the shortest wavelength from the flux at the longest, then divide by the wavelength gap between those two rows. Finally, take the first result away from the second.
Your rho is 0.64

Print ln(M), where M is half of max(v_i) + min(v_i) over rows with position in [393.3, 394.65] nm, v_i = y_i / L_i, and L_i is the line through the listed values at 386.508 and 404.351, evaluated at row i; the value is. 0.015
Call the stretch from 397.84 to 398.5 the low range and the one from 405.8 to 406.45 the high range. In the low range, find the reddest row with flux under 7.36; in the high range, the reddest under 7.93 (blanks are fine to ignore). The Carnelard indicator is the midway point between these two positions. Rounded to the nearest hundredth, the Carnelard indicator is 402.42 nm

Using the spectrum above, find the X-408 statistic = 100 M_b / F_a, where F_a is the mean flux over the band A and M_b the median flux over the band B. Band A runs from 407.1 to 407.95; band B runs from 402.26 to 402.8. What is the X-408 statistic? 92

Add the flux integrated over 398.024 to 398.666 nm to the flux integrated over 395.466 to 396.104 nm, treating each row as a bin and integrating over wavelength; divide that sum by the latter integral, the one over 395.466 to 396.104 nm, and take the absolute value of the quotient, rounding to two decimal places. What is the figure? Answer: 1.96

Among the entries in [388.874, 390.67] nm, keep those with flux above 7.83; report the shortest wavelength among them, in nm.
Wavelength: 388.918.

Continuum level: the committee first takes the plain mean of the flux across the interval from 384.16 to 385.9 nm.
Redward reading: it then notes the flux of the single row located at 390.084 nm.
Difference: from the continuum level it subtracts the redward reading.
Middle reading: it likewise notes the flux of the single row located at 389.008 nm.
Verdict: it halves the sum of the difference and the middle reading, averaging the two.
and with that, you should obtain 4.8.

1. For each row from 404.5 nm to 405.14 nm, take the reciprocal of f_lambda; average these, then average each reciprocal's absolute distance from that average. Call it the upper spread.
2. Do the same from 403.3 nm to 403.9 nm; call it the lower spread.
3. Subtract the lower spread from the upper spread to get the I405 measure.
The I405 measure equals 0.0012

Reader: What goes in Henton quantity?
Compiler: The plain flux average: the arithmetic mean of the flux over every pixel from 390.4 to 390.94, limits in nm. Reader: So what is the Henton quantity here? 8.09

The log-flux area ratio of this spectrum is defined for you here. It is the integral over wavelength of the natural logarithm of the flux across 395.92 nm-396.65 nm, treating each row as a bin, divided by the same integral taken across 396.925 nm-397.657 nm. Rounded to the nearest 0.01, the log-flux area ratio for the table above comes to 1.03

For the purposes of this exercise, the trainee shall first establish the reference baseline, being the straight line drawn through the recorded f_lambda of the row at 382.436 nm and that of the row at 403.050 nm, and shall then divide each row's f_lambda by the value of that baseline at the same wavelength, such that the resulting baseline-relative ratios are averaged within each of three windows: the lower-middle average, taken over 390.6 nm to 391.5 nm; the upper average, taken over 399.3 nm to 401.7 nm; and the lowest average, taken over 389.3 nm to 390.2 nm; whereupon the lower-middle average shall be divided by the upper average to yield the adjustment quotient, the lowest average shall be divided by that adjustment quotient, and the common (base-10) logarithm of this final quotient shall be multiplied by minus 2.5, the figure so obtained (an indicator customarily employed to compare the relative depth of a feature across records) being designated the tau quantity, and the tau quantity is 0.14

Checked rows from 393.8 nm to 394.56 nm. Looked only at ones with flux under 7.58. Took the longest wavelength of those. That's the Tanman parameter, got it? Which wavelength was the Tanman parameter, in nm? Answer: 394.057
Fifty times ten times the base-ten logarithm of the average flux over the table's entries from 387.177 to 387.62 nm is 465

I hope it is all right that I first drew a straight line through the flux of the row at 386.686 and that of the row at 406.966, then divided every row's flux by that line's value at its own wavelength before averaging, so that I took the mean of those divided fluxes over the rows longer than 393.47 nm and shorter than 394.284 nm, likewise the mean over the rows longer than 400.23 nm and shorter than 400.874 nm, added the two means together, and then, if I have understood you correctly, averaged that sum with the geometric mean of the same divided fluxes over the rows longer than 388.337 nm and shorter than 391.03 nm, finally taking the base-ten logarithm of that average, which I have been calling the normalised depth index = 0.157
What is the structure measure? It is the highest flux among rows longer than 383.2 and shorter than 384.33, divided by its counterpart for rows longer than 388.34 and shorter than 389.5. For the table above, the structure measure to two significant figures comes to 0.94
